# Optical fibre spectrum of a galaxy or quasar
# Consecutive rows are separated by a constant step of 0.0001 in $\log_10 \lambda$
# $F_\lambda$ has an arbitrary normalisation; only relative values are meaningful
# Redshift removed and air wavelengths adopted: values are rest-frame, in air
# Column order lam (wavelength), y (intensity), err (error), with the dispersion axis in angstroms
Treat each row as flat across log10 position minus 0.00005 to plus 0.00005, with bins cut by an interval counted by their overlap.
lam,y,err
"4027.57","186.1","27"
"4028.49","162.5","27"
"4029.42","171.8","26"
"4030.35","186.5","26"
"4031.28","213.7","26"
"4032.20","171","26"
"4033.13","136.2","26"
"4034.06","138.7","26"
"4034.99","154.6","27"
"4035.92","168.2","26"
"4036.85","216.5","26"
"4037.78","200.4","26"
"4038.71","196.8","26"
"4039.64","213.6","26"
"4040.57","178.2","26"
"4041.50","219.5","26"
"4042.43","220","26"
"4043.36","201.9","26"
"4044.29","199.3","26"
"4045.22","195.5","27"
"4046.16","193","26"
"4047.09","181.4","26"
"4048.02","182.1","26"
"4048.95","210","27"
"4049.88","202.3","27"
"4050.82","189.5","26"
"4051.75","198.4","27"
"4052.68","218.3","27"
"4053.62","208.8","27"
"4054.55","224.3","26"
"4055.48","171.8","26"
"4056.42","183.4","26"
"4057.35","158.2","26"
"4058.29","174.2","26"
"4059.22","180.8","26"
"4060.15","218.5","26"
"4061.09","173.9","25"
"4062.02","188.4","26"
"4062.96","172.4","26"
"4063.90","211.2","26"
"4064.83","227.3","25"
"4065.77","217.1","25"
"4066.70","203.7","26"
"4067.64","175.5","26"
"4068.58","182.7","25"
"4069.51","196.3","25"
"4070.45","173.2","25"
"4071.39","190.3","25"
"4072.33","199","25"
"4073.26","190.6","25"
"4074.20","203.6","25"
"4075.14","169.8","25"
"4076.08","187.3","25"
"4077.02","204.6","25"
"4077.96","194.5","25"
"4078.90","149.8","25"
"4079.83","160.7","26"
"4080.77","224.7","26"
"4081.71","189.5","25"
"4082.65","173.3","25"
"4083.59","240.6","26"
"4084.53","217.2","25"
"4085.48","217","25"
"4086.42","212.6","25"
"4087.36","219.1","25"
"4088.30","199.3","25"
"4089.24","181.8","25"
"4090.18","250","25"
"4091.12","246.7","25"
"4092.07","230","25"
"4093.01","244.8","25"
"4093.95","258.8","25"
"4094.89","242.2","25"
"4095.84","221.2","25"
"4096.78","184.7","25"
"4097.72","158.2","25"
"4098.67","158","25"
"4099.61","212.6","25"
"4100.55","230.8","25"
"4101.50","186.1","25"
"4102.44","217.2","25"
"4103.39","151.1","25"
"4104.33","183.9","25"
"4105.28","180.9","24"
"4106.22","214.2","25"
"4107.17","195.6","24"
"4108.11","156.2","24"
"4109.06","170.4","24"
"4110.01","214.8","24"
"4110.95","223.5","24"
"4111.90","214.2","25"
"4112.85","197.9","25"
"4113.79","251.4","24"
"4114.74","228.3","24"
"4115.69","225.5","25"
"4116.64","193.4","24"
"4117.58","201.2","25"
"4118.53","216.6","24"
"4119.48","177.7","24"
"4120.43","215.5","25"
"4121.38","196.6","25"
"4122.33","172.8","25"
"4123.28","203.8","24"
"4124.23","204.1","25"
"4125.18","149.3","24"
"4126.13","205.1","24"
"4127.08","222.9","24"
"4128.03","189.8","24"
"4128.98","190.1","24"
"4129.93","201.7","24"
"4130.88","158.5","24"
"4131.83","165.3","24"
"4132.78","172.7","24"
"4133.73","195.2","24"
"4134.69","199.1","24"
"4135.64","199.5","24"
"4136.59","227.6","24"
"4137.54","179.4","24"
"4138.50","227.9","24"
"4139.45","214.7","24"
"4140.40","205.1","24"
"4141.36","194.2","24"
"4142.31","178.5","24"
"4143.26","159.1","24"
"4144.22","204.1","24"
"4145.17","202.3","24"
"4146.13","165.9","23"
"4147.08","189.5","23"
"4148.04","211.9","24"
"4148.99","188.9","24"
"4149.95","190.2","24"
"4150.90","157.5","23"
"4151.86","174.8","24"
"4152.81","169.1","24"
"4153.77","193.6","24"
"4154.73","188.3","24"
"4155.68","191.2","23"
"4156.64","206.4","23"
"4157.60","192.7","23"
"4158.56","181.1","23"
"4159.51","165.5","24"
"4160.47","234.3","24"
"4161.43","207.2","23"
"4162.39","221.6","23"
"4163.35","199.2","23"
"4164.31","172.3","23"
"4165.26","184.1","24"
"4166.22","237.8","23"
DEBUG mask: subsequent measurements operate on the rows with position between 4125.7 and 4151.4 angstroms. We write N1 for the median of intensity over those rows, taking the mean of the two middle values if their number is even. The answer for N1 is 194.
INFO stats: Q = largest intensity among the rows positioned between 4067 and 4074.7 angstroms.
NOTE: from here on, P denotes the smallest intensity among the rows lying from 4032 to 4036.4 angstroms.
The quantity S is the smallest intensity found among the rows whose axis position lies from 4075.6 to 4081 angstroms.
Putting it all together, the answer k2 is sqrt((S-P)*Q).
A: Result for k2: 53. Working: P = 136.2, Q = 203.6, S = 149.8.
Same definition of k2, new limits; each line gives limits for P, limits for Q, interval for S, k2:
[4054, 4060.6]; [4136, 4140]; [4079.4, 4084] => 24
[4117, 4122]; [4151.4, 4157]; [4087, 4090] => 29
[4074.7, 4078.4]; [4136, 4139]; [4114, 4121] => 42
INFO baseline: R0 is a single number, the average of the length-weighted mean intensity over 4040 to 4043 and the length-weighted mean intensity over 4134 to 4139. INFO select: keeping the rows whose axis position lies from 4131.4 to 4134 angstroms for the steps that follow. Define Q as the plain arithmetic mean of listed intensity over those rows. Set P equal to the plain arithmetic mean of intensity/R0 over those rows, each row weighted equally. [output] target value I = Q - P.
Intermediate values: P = 0.86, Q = 178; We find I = 177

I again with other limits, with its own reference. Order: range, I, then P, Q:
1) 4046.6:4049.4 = 190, 0.93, 191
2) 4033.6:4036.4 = 153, 0.75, 154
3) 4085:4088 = 215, 1.05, 216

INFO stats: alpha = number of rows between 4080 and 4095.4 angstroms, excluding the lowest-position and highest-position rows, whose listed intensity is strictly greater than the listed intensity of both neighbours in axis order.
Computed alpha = 4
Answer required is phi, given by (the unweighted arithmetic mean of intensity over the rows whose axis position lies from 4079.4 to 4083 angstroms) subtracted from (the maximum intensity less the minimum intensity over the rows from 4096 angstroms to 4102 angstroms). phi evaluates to -114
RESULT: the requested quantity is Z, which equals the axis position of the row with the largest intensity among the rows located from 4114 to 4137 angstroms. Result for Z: 4114.74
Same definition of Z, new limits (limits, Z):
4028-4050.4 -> 4042.43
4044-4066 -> 4064.83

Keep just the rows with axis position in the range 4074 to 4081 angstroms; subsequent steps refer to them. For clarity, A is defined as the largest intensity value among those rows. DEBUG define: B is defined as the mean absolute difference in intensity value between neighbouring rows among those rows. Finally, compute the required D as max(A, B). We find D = 225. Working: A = 224.7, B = 28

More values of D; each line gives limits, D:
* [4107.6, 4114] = 251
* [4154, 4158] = 206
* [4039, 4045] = 220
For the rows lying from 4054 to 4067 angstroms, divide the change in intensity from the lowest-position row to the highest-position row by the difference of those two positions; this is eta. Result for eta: -1.7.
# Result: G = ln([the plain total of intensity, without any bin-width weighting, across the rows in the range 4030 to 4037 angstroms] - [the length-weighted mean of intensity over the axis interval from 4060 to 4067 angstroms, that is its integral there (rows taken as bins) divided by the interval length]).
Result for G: 7.08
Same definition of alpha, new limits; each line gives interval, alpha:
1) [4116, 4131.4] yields 5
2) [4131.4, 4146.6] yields 3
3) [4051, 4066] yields 6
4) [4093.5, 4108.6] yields 4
